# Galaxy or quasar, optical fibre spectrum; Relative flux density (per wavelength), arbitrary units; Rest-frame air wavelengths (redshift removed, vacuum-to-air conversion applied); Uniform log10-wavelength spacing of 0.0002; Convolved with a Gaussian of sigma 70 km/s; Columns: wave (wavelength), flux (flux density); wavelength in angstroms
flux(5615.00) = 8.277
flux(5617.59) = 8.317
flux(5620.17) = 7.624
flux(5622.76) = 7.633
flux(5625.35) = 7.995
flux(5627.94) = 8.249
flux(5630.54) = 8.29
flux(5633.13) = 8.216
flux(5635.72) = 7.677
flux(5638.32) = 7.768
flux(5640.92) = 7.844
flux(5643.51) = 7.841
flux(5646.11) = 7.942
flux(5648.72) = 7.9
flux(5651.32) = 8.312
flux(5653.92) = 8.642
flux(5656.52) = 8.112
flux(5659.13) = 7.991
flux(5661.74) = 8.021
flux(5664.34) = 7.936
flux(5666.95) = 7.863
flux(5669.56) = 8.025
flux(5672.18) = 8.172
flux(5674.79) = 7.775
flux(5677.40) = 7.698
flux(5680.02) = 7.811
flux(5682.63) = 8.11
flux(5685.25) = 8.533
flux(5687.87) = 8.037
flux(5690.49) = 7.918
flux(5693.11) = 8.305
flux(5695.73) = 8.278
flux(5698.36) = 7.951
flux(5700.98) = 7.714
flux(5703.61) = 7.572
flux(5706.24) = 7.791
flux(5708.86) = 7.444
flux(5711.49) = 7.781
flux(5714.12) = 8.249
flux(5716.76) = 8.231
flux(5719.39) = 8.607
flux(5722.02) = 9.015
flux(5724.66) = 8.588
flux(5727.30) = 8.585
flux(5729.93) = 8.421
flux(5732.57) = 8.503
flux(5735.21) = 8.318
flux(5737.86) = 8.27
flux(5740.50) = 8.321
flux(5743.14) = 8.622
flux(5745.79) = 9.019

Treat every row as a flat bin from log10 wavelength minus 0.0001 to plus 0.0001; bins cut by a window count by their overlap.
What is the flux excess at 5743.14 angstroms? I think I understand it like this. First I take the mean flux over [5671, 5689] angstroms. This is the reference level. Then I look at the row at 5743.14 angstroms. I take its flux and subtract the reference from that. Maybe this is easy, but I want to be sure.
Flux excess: 0.60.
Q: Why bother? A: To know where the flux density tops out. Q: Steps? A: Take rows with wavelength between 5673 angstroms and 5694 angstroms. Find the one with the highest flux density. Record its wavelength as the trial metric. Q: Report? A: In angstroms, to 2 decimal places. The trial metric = 5685.25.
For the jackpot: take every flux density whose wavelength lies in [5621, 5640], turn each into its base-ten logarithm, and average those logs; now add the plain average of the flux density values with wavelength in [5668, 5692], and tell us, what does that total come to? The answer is 8.91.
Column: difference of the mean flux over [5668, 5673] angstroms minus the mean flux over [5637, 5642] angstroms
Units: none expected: 0.3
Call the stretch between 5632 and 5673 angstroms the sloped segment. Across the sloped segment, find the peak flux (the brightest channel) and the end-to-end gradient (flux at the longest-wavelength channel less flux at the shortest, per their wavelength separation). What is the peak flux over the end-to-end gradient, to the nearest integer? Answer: -7670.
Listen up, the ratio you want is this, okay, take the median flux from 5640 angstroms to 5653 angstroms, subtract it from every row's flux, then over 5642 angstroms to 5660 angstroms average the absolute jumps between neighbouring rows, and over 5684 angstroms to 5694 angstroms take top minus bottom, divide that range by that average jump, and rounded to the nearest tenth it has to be 2.4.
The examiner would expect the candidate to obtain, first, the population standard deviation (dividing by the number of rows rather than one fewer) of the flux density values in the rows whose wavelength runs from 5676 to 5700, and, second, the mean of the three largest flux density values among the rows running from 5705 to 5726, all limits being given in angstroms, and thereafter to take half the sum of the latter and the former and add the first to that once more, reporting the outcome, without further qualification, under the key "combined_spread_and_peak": 4.74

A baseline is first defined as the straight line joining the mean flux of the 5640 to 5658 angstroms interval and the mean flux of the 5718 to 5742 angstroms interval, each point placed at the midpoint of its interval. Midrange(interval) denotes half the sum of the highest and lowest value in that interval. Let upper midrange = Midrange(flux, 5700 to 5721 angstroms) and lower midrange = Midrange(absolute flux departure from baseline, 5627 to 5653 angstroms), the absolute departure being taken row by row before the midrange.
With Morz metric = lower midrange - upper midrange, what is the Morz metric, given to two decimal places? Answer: -7.79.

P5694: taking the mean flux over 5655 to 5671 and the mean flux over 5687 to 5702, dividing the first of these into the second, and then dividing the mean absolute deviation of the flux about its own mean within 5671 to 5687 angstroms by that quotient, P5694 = 0.25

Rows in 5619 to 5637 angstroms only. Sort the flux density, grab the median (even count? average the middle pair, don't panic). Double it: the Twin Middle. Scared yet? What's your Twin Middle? 15.99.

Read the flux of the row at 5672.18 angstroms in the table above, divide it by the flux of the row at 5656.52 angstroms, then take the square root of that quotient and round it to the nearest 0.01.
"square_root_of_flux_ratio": 1.00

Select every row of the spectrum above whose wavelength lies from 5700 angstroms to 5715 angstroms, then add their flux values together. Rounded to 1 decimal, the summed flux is 46.6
